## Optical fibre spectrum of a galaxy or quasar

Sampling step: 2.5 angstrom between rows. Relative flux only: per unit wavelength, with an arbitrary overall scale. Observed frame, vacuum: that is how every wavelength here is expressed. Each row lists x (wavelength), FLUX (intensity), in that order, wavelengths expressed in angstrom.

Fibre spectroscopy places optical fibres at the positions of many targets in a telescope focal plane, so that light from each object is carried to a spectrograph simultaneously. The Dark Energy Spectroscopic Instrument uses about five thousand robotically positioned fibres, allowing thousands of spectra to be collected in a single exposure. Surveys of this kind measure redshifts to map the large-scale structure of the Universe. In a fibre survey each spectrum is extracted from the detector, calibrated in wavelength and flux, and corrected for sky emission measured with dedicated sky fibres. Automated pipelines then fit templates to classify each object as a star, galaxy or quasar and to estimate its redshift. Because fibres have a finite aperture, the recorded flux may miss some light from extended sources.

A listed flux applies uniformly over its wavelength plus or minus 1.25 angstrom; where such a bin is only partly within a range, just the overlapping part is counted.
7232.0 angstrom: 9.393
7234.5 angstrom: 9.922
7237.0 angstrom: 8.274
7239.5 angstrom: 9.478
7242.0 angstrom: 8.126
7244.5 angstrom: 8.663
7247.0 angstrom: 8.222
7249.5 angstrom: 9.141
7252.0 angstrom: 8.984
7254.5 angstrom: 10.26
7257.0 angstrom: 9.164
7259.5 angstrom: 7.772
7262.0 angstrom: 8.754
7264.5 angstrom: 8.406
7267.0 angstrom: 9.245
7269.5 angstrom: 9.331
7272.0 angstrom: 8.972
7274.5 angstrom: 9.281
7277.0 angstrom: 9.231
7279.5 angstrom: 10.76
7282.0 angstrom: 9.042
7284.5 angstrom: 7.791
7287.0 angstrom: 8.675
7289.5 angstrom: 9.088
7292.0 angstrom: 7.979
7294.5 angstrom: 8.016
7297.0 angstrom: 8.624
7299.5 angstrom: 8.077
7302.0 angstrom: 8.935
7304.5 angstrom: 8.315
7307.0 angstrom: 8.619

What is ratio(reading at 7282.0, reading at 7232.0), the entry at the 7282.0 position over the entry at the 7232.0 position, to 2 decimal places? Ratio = 0.96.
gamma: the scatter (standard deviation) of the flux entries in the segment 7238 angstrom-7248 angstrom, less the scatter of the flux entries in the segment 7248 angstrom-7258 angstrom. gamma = 0.03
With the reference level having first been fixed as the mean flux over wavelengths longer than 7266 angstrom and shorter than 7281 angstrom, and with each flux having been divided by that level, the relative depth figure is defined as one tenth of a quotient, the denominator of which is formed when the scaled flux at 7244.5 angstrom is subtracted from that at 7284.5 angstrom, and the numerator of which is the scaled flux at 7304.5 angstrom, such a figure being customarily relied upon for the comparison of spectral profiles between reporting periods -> -1.0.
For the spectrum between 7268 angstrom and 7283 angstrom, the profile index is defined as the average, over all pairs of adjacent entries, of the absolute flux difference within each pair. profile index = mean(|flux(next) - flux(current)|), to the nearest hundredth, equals 0.79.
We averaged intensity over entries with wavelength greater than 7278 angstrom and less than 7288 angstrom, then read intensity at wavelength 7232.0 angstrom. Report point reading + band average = 18.5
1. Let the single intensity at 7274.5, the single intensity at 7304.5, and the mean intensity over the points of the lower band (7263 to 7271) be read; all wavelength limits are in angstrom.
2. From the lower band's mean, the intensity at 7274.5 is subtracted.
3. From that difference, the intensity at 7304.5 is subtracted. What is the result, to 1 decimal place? -8.6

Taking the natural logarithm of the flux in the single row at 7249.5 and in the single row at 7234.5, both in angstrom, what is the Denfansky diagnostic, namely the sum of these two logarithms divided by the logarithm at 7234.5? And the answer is 1.96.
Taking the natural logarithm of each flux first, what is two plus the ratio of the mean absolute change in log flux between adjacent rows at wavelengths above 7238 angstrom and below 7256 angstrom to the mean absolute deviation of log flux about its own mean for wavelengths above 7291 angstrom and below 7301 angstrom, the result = 5.2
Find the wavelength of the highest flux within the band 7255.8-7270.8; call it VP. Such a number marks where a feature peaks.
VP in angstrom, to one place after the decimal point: 7269.5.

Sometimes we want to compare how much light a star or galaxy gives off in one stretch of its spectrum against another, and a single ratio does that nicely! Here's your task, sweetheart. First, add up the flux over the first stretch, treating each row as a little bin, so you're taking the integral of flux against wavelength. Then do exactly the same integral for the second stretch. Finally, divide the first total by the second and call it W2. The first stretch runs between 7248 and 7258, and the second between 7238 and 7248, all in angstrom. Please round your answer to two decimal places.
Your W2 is 1.09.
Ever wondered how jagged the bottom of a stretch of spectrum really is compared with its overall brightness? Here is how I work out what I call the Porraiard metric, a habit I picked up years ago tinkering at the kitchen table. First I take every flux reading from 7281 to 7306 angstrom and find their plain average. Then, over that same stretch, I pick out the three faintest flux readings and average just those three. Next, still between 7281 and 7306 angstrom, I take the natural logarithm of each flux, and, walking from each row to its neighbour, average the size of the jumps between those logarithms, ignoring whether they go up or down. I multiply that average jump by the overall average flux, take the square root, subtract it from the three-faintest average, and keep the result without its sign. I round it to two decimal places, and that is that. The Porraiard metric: 7.09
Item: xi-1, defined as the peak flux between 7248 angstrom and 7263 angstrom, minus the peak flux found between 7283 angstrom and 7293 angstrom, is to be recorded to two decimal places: 1.17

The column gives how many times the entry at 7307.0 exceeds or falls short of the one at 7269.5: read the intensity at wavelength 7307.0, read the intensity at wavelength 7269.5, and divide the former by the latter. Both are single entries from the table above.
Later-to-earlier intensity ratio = 0.924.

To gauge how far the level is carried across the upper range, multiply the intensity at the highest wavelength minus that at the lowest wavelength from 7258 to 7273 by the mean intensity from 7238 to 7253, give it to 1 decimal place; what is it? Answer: 10.5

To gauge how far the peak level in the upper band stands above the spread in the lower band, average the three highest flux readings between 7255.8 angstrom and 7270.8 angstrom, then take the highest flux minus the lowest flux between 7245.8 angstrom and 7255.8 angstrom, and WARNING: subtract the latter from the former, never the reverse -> 7.2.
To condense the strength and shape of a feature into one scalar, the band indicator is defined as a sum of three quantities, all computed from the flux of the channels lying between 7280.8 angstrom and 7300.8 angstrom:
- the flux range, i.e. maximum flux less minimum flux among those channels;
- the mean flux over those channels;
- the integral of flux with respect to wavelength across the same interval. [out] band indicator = 178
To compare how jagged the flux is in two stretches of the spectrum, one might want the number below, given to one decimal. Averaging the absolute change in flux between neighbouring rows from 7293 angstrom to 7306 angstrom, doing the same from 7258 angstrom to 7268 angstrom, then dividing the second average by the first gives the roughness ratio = 1.1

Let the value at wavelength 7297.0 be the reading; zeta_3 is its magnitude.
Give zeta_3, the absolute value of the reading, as 8.62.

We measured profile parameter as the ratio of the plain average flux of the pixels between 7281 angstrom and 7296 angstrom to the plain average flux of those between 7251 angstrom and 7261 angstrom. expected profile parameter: 0.93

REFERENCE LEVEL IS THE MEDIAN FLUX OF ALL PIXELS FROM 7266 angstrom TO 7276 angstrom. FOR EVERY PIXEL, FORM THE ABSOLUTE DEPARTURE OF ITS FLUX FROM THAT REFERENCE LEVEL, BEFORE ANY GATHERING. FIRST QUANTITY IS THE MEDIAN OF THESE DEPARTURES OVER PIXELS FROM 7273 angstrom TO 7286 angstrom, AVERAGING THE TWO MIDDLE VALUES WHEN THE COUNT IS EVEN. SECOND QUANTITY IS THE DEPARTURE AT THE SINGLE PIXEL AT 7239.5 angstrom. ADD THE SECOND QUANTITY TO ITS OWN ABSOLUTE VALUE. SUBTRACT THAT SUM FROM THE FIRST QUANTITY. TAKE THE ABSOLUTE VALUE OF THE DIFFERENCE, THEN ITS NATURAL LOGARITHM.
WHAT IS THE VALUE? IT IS -1.6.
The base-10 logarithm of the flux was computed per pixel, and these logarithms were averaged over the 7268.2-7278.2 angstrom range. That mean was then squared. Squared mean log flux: 0.929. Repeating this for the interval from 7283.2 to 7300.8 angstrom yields 0.846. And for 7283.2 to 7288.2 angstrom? 0.837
